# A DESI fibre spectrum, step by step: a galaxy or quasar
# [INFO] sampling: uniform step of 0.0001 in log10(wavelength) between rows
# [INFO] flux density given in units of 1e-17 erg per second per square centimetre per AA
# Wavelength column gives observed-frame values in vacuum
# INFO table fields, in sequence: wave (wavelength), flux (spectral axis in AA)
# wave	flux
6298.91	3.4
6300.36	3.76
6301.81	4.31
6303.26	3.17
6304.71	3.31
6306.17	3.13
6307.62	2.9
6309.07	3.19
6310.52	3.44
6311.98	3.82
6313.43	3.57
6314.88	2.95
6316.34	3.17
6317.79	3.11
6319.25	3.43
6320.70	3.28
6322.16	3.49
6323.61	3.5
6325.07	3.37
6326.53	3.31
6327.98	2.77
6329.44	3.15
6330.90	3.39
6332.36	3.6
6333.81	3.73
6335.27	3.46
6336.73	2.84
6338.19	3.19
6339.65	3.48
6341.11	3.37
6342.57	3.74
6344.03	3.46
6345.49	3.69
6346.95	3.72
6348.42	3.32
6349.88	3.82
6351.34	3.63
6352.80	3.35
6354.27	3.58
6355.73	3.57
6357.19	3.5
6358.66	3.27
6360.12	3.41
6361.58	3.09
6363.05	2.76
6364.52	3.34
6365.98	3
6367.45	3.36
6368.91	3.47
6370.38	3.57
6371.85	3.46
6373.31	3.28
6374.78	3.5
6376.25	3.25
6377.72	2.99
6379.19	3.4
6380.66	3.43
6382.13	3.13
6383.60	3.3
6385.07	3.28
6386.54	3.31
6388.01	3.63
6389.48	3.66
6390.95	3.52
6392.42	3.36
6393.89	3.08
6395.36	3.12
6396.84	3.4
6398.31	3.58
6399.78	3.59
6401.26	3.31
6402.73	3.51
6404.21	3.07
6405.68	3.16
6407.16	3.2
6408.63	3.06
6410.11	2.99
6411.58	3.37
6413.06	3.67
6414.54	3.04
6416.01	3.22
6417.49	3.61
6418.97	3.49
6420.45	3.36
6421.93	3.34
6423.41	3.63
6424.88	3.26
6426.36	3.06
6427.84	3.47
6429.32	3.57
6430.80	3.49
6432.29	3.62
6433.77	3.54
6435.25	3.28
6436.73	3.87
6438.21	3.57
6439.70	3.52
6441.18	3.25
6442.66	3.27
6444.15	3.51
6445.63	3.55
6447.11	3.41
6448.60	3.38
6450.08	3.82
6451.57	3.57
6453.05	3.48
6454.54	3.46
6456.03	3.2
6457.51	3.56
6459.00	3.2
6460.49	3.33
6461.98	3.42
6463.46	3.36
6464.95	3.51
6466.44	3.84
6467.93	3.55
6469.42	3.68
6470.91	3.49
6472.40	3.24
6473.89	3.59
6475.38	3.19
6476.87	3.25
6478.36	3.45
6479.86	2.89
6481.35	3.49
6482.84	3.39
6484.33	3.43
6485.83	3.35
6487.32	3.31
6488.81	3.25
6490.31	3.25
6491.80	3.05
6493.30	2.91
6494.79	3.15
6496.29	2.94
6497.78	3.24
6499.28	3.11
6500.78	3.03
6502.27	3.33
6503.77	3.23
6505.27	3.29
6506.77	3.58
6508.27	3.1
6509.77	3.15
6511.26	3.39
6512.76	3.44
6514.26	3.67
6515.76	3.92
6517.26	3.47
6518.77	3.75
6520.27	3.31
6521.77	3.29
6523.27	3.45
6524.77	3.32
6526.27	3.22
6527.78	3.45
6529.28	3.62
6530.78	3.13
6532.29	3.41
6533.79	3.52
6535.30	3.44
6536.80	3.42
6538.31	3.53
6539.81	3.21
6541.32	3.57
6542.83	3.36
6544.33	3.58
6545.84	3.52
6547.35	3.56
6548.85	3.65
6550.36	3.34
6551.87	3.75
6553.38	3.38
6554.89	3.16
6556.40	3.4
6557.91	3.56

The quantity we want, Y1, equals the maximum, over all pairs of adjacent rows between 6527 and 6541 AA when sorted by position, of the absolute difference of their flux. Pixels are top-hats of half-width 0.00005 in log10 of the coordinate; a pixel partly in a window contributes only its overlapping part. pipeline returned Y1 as 0.49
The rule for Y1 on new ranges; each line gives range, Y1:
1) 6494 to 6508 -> 0.30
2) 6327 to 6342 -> 0.62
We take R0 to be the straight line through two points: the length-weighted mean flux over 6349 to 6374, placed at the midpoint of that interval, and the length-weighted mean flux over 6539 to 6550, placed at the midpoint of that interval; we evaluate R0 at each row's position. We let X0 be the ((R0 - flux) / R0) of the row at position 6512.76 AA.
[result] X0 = 0.009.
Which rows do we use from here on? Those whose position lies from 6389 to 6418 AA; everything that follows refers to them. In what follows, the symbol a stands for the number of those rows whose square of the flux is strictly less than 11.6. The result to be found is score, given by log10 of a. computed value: 1.11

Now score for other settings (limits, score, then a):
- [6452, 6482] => 0.90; 8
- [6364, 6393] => 1.08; 12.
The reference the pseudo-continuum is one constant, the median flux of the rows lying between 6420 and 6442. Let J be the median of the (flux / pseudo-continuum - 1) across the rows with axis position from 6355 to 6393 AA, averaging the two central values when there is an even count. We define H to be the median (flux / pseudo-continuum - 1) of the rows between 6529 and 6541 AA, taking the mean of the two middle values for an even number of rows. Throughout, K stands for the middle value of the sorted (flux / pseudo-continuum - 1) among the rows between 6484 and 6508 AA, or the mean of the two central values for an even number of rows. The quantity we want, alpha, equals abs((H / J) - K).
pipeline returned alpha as 0.5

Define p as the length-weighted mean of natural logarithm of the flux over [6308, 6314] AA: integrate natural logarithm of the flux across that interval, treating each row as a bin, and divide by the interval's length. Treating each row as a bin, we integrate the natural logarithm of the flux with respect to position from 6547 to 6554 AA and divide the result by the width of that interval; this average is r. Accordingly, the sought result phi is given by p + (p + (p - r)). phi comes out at 2.46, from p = 1.24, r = 1.26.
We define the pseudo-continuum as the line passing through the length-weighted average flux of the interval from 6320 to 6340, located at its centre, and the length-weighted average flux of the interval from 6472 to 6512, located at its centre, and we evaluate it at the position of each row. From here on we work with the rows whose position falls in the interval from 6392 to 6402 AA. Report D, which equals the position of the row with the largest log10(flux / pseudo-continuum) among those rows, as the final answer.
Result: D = 6399.78 AA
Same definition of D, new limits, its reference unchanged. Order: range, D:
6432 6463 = 6436.73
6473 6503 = 6473.89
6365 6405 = 6389.48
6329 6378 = 6349.88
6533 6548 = 6544.33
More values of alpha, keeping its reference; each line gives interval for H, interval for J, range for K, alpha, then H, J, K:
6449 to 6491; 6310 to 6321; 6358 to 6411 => 0.5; -0.019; -0.039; -0.05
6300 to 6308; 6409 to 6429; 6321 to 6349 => 1.9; -0.072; -0.037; -0.01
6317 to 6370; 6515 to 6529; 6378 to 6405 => 2.3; -0.026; -0.011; -0.03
